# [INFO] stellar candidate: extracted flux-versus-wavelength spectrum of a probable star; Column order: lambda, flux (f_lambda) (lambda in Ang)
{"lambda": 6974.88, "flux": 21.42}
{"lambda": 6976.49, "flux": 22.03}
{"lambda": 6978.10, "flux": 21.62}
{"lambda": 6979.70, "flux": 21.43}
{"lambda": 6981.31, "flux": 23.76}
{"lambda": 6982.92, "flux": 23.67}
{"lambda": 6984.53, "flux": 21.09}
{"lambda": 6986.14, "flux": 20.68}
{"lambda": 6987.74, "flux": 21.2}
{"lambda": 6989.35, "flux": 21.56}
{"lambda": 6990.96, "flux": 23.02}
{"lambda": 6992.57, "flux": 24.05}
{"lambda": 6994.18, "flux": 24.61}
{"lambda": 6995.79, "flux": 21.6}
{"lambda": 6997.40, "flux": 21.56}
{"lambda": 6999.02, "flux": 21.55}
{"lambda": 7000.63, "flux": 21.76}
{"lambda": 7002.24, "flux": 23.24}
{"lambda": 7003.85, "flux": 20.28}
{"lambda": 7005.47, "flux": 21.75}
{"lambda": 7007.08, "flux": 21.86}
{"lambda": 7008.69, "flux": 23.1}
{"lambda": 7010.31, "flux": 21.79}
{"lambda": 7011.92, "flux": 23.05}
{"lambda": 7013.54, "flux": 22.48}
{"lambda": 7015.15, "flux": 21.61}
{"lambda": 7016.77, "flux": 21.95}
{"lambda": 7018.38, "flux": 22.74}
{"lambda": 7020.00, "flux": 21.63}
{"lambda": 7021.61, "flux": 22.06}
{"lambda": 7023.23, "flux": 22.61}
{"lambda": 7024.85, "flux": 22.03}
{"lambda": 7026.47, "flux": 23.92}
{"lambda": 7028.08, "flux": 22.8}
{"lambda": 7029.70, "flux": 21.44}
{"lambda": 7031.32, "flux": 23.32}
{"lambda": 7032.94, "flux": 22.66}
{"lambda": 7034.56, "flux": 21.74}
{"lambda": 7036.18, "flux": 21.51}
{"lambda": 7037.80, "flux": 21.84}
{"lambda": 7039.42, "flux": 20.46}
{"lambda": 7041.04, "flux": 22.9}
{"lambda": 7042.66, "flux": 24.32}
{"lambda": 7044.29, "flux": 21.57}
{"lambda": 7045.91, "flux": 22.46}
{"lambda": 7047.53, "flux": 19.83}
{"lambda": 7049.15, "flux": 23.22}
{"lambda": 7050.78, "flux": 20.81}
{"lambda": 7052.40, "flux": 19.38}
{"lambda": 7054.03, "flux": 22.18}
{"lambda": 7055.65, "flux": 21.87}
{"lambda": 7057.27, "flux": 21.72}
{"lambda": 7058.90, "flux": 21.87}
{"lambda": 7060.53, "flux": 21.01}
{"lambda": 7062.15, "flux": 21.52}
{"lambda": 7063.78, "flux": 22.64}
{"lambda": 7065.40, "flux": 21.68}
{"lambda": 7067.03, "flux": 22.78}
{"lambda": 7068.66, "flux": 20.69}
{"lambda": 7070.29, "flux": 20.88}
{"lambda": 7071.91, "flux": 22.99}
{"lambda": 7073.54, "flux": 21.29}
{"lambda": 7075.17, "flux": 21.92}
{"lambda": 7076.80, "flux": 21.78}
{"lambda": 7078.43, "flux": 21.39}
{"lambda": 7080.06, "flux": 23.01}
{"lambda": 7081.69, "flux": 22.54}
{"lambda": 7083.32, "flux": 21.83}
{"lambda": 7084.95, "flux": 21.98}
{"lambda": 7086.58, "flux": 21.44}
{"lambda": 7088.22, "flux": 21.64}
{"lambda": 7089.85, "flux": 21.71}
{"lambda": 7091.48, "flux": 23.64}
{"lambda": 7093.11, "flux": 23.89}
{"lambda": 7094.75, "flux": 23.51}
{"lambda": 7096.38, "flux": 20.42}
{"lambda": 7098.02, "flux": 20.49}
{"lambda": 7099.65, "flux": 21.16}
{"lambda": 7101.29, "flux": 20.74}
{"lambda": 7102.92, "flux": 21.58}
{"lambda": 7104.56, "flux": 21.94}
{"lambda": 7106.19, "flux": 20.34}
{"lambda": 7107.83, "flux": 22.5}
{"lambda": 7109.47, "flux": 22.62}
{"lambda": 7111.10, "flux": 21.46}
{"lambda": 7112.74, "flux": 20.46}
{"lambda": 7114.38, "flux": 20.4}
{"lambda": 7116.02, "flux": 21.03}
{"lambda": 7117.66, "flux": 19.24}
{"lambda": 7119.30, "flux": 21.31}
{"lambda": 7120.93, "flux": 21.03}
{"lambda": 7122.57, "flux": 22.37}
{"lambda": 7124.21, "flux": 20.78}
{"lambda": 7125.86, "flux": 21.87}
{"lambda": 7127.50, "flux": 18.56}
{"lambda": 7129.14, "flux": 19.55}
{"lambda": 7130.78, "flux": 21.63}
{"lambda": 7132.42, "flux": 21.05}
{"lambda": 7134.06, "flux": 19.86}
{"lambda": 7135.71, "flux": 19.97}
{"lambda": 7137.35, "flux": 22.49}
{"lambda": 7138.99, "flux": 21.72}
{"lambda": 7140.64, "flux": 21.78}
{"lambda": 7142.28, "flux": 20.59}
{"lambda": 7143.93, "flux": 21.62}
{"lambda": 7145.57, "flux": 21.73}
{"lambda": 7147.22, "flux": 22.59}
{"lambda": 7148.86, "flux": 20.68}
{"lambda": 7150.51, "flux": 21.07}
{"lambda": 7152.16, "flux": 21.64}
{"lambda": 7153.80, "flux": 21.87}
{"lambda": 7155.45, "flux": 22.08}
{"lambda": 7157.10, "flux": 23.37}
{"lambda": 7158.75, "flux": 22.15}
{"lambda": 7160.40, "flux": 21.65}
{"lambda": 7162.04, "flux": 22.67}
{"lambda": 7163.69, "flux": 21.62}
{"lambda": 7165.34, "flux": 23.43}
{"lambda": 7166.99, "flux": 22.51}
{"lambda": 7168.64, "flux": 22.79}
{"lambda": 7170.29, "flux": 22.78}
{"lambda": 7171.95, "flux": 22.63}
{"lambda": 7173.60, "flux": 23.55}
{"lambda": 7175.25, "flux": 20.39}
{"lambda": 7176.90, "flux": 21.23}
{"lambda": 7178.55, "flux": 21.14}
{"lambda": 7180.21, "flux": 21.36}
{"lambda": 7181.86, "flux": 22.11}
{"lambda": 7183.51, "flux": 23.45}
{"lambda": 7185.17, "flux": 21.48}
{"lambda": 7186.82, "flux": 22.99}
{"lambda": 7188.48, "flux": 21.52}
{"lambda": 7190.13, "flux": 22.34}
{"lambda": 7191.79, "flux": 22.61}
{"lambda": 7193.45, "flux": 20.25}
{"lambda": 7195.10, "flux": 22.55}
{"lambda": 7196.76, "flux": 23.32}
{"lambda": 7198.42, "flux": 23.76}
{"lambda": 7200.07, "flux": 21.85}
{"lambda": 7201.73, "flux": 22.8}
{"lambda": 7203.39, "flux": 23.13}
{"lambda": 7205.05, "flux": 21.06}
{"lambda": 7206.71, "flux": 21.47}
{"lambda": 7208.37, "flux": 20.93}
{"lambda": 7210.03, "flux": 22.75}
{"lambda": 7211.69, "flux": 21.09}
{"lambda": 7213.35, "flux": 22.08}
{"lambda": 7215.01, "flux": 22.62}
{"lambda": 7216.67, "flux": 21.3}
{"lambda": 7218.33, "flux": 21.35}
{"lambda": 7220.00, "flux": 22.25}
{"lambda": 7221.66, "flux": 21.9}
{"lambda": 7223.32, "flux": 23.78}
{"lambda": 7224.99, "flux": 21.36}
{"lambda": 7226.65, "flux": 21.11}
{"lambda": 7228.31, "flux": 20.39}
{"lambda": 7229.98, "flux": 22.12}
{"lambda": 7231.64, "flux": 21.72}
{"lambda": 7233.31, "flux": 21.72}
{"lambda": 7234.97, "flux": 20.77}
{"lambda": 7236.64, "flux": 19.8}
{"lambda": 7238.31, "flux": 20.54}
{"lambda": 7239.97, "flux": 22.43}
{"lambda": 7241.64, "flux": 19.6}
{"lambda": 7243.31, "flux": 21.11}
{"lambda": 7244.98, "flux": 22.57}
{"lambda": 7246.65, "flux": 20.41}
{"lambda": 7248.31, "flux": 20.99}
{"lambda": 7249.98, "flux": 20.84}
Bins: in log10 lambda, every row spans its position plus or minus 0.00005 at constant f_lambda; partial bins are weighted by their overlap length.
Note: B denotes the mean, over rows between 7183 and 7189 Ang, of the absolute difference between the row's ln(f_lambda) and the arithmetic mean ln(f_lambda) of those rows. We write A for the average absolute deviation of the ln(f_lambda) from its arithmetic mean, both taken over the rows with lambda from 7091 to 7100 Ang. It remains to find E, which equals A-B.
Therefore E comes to 0.029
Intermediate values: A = 0.068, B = 0.038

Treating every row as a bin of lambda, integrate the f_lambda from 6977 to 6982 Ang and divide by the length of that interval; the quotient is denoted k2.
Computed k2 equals 22.2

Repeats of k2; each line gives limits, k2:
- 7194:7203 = 22.8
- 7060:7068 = 21.9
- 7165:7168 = 22.9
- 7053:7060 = 21.8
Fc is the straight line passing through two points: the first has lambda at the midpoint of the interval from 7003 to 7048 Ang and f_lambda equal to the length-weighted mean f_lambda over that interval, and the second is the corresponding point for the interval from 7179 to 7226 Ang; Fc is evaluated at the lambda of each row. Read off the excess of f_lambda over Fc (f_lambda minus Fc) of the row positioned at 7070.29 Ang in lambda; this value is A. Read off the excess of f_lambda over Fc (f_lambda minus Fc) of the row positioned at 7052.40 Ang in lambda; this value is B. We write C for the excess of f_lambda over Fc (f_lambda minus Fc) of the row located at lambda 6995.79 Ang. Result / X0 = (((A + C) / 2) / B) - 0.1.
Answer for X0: 0.2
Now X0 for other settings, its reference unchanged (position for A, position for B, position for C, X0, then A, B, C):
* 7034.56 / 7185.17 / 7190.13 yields 0.0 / -0.4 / -1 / 0.2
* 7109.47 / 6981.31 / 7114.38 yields -0.5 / 0.5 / 2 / -1.7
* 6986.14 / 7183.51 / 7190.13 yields -0.6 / -1.5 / 1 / 0.2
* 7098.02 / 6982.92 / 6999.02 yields -0.8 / -1.6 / 2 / -0.6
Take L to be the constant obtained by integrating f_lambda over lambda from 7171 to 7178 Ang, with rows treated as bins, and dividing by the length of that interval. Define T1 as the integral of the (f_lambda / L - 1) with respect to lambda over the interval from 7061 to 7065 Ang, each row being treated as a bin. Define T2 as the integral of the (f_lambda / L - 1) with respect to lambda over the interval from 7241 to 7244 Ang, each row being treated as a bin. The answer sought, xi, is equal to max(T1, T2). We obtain 0.00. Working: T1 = 0.00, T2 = -0.21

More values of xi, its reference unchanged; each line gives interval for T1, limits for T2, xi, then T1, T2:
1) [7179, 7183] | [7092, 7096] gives 0.26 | -0.02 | 0.26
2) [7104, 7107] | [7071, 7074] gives 0.04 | -0.12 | 0.04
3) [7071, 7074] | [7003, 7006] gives 0.04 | 0.04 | -0.13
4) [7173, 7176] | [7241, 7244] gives -0.01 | -0.01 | -0.21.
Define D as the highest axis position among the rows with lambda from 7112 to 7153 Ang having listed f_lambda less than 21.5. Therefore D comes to 7150.51 Ang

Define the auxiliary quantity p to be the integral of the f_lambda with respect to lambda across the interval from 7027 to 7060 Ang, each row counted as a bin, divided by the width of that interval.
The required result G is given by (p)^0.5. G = 4.68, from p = 21.9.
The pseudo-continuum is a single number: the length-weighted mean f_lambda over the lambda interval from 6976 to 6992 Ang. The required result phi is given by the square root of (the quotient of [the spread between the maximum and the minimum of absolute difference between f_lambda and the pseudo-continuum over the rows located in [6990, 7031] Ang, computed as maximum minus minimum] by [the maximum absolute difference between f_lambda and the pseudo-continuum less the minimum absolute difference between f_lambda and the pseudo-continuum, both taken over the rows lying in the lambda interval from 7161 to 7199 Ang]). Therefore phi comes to 1.22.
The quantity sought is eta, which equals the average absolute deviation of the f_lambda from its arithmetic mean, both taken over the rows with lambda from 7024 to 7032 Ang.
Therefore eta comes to 0.77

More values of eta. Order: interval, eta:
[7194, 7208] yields 0.77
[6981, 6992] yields 1.15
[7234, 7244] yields 0.73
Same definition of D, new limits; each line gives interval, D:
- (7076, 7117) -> 7116.02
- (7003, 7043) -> 7039.42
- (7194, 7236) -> 7234.97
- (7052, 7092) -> 7086.58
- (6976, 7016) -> 7003.85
